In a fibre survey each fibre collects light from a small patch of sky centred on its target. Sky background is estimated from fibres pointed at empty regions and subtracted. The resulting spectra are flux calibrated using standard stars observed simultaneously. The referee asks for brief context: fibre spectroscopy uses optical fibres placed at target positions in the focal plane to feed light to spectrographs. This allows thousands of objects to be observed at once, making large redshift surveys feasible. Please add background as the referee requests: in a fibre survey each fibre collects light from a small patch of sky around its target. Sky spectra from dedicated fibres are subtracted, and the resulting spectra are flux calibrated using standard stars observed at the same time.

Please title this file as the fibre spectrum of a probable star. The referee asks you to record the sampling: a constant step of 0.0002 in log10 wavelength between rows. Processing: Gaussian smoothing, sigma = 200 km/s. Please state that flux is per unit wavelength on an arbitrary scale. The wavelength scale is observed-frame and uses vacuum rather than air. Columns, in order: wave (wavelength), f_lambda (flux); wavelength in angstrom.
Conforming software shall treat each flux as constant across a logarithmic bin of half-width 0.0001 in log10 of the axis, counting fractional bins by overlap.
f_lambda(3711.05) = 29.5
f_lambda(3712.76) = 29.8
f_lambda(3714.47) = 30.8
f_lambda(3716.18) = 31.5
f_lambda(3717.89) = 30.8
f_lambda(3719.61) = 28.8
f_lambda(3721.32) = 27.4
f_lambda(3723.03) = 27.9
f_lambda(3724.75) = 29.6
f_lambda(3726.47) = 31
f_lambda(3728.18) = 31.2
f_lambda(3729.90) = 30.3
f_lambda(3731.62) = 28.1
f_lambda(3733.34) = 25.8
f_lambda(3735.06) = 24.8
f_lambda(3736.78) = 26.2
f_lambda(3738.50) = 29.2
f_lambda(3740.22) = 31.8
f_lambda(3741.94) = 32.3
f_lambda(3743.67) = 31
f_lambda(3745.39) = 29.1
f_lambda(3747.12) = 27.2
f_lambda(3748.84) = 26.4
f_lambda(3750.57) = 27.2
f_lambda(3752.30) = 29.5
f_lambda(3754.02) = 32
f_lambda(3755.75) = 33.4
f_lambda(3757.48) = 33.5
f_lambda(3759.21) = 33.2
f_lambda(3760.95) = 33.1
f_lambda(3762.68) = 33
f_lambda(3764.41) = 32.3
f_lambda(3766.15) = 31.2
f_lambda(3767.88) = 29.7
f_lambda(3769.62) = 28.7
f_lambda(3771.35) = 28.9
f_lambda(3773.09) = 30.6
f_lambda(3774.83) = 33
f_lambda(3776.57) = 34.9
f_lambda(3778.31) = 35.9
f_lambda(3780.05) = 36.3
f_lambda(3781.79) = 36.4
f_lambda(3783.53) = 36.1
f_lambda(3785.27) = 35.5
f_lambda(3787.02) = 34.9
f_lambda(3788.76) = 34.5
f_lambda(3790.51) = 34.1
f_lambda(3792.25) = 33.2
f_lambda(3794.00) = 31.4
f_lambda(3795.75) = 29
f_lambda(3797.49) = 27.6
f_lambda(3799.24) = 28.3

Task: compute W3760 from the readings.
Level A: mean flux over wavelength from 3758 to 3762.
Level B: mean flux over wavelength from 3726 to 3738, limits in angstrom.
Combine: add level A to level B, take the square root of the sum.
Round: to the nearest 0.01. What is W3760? 7.83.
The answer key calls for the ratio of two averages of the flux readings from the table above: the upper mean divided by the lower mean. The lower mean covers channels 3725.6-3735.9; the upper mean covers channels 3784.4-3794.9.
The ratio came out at 1.19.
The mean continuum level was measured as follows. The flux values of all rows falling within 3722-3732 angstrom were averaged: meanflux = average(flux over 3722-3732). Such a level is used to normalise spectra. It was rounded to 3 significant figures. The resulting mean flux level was 29.7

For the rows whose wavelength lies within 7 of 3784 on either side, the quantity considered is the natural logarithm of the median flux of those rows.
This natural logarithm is 3.58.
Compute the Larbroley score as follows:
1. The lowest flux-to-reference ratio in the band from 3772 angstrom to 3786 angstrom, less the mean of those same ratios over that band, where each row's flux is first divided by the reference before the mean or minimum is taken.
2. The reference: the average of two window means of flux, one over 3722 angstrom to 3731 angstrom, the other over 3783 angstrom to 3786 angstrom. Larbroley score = -0.13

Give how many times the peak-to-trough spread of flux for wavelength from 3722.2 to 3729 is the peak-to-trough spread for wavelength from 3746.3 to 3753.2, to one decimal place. 1.1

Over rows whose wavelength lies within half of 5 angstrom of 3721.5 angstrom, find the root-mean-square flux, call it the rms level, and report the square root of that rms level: 5.30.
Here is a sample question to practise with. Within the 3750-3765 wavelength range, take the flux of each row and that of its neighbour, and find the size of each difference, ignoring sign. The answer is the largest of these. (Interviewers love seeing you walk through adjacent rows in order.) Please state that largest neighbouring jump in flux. 2.5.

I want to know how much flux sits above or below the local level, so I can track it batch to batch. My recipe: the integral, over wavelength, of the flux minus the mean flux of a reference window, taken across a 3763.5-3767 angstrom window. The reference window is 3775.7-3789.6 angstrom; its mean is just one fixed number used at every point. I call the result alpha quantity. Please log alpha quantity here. -13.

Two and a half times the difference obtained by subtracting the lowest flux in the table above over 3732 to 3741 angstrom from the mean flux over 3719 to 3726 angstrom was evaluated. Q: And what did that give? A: 9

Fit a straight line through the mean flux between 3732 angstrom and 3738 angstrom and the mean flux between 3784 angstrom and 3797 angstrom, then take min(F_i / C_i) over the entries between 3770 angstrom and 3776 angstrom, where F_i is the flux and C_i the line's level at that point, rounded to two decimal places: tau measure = 0.94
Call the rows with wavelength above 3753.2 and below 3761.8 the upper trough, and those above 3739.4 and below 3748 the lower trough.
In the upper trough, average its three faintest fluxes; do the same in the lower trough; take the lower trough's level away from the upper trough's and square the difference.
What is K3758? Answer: 13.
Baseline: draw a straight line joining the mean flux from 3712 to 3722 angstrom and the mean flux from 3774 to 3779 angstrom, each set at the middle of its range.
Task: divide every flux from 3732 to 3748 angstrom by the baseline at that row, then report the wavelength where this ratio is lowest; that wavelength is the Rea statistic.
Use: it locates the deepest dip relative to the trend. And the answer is 3735.06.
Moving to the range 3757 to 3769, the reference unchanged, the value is 3767.88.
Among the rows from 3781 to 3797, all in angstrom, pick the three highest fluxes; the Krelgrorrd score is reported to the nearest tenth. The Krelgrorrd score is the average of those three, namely 36.0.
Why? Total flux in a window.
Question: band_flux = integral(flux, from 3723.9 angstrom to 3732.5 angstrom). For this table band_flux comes 258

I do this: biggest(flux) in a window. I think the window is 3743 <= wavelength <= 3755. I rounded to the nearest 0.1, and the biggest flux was 32.0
